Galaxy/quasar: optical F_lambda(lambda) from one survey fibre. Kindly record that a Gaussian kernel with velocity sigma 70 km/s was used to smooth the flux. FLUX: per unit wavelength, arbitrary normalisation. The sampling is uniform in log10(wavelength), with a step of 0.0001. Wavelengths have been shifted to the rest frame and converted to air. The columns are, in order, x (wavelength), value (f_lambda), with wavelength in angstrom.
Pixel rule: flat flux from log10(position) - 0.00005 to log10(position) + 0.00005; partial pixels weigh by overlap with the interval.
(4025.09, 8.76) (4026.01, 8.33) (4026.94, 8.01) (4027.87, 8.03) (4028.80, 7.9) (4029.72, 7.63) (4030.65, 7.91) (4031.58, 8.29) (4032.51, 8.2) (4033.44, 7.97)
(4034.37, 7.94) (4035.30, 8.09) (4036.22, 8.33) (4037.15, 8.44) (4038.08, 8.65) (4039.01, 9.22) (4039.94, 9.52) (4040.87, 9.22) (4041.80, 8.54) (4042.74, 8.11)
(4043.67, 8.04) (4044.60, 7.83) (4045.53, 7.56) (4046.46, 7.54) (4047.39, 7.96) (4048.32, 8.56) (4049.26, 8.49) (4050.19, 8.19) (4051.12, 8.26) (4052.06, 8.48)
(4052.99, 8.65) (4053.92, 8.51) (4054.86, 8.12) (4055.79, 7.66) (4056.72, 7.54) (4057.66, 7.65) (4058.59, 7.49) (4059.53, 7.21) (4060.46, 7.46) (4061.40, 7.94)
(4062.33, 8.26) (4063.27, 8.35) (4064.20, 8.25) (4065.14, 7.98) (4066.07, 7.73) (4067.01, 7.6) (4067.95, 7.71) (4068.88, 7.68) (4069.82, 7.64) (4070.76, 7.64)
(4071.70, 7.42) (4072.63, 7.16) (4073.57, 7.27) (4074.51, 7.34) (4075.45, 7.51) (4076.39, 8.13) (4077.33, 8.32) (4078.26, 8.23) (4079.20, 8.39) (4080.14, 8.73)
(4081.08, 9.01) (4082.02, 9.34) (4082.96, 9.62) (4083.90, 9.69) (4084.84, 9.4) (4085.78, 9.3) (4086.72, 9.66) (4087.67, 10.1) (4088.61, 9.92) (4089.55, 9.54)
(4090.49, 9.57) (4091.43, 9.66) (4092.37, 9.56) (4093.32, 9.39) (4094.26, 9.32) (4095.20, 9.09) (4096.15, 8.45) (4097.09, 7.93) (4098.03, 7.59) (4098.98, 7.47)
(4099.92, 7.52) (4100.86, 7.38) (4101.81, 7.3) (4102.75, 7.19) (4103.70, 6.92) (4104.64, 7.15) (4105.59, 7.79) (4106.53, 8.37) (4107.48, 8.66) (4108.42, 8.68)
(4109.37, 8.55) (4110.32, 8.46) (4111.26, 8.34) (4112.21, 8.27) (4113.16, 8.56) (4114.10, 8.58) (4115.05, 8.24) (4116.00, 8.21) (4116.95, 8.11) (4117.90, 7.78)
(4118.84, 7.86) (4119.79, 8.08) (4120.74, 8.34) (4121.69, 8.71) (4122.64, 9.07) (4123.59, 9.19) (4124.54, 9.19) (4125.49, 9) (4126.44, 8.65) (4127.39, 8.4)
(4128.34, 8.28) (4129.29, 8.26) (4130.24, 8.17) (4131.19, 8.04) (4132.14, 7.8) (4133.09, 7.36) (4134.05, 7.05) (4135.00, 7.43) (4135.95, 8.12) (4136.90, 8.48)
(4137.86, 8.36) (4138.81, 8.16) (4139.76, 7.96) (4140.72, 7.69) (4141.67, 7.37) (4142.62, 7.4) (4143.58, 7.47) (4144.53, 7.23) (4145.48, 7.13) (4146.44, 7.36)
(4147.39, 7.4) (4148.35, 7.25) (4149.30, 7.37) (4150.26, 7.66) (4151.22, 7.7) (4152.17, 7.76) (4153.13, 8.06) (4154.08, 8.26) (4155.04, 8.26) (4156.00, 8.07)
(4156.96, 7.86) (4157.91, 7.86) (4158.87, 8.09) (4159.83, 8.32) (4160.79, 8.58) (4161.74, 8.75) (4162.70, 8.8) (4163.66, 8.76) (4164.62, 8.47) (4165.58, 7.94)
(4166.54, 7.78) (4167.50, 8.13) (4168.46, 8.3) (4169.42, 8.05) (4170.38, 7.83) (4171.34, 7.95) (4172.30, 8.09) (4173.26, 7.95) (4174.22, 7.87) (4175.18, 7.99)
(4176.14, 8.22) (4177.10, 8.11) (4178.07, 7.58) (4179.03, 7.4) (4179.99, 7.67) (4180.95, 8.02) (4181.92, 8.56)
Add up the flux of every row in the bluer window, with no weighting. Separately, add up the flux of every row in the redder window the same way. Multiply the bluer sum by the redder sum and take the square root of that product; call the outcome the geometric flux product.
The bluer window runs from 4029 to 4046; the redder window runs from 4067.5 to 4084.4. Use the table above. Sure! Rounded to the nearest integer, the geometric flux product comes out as 148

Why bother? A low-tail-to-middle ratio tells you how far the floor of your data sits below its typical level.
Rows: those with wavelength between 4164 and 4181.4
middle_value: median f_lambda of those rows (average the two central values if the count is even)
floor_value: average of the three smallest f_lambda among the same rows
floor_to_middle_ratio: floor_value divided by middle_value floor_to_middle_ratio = 0.95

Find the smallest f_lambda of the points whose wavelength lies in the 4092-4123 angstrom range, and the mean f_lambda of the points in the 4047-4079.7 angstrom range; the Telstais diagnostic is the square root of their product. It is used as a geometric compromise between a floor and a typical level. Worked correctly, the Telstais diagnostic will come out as 7.40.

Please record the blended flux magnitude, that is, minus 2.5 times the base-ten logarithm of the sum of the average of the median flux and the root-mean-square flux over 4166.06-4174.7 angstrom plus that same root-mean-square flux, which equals -3.01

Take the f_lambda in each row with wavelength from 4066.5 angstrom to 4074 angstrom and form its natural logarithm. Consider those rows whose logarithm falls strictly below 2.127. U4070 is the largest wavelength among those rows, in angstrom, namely 4073.57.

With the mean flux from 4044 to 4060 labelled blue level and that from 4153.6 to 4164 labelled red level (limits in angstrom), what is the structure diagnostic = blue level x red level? 66.5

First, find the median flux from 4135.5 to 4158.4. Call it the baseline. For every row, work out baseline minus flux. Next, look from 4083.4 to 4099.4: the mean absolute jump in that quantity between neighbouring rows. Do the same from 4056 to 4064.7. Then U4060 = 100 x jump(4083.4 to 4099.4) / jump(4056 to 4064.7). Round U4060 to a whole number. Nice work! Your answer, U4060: 113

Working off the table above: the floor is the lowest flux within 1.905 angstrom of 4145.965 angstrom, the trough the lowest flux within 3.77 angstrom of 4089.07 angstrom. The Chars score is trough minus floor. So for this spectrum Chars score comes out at 2.2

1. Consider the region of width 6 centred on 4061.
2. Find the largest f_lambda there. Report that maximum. 8.35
